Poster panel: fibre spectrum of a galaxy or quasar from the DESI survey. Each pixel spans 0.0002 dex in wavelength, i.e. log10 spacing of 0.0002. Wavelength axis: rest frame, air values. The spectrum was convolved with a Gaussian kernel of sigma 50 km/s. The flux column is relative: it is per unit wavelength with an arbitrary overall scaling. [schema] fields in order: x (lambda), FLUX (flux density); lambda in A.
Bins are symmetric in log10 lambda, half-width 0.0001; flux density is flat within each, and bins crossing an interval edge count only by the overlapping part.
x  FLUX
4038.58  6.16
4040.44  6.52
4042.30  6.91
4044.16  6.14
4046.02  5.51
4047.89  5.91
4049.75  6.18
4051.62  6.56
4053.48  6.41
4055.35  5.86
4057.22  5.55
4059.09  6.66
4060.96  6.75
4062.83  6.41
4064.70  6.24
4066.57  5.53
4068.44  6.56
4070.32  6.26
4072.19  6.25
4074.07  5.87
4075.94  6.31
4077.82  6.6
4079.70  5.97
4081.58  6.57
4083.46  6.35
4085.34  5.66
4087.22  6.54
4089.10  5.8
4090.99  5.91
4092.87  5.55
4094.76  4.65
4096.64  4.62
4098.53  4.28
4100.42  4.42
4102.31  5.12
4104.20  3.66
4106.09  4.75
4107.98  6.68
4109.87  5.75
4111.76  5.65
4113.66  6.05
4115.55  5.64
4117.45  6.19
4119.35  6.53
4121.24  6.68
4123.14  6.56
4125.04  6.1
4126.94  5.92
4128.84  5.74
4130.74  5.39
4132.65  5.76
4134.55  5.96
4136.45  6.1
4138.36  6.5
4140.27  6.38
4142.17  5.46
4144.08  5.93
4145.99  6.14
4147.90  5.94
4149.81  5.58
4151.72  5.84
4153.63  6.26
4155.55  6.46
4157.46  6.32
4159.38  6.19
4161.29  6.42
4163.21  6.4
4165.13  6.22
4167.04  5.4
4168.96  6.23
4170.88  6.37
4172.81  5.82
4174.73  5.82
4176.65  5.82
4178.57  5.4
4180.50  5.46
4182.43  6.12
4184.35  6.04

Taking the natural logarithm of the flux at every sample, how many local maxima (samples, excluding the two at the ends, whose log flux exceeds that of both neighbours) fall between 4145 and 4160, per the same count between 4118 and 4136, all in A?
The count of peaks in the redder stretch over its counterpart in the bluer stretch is 1.0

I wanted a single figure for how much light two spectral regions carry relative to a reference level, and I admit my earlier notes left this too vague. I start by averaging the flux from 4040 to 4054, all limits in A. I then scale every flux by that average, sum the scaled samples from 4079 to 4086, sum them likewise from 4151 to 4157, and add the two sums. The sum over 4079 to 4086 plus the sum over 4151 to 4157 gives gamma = 6.9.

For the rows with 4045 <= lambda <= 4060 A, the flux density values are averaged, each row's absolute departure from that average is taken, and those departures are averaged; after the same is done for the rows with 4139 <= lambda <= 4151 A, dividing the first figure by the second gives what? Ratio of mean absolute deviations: 1.5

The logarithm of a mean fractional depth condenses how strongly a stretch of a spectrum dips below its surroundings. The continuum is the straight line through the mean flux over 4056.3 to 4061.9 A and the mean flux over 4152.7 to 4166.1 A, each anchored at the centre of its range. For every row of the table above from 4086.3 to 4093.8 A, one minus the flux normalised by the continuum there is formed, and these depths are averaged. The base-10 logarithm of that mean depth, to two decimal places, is -1.23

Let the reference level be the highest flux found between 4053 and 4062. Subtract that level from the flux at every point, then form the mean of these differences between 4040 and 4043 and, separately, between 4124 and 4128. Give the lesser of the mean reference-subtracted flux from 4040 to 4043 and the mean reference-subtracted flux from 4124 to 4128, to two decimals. -0.74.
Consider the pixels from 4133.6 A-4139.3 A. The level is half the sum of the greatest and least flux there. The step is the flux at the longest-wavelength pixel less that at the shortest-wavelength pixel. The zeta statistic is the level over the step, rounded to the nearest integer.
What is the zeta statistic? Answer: 12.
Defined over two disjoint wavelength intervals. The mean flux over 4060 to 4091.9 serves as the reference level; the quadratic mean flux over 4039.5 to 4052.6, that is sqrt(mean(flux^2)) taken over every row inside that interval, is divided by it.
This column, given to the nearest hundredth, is 1.01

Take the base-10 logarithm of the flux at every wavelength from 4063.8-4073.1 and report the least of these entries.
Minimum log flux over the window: 0.743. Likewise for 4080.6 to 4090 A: 0.753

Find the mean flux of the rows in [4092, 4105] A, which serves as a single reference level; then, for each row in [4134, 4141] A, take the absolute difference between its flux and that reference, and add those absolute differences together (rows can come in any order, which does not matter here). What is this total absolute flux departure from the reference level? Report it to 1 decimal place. 6.5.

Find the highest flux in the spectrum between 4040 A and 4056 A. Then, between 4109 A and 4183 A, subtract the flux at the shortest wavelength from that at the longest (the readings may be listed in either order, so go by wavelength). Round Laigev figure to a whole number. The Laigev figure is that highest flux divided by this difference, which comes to 19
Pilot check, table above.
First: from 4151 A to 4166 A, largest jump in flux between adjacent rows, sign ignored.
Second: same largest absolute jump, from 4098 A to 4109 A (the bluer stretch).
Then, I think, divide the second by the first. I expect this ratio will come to 4.60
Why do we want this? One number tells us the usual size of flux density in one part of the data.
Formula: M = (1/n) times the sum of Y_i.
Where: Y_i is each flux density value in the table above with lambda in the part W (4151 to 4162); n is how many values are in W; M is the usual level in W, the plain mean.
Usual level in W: 6.25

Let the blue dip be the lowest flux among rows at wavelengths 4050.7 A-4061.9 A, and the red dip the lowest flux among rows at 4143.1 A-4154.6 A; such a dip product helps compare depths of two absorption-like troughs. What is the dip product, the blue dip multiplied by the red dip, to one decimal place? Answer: 31.0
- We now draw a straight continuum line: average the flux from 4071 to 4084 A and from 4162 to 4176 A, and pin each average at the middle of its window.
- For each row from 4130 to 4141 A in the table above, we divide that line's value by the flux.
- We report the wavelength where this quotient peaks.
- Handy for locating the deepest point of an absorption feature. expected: 4130.74 A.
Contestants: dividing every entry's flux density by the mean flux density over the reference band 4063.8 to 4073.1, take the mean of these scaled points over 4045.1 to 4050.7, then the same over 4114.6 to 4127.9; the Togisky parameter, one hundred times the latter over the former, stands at 106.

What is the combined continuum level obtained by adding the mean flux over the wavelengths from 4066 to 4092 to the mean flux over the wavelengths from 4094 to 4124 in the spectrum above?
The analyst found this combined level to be 11.6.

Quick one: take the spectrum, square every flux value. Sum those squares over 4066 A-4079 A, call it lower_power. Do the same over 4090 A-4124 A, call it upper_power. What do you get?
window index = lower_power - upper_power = -286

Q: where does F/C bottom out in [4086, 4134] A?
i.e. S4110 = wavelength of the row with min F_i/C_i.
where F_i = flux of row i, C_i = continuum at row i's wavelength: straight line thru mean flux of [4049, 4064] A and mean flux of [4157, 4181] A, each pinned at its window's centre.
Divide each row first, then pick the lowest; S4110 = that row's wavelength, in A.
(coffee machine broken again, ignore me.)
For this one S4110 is 4104.20 A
